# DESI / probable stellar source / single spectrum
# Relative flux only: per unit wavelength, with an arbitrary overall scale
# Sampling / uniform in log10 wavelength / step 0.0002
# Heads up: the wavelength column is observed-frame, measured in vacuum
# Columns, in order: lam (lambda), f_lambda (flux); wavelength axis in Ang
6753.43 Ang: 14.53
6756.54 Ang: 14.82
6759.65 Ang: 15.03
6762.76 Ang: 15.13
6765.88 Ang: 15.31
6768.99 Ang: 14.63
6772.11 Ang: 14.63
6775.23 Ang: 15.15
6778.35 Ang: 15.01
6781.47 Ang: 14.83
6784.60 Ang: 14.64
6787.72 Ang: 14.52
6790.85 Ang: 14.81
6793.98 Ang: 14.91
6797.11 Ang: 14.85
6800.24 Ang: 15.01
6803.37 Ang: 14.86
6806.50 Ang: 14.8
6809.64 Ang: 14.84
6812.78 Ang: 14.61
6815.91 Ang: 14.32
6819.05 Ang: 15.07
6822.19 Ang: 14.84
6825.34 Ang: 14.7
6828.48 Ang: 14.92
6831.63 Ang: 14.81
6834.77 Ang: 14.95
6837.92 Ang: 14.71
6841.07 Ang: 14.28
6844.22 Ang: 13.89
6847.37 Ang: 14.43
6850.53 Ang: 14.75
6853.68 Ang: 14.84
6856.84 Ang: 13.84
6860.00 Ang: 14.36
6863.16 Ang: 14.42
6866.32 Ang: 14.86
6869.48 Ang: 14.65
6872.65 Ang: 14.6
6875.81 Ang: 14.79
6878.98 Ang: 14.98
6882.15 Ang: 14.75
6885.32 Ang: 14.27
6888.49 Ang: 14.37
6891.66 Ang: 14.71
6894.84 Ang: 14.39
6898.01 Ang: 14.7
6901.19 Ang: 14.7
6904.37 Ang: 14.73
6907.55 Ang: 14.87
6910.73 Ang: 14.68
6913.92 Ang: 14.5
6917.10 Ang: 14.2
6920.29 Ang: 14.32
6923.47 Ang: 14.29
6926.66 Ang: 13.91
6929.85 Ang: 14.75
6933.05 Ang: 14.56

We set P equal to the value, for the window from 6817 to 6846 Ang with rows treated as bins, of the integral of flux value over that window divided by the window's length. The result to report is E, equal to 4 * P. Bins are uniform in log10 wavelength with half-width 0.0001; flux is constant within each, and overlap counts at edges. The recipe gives 58.7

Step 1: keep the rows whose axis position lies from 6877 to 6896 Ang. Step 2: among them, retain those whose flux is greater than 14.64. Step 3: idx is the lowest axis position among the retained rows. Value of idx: 6878.98 Ang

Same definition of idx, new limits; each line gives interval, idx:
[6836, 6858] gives 6837.92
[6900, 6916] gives 6901.19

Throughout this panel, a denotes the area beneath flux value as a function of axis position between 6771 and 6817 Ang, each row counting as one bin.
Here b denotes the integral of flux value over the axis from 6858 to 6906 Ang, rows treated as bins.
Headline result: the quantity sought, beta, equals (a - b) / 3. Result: -7.0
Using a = 680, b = 701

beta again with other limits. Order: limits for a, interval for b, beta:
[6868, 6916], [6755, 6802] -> 1.0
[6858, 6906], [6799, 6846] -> 3.4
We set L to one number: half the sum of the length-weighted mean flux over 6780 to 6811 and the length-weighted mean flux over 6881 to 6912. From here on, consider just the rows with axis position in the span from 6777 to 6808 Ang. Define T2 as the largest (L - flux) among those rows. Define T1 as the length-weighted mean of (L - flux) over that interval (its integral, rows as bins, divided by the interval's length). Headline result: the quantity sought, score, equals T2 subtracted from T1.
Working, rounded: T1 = -0.11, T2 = 0.19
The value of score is -0.30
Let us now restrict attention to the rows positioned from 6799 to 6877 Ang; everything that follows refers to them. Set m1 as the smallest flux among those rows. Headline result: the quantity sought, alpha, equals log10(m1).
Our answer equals 1.14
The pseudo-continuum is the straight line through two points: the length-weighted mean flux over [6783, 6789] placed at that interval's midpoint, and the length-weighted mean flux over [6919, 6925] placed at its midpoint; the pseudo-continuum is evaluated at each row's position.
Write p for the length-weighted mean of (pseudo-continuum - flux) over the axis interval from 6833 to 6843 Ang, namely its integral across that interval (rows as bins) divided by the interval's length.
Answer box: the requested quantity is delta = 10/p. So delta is -71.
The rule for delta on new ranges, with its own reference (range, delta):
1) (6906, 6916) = -32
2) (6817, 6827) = -30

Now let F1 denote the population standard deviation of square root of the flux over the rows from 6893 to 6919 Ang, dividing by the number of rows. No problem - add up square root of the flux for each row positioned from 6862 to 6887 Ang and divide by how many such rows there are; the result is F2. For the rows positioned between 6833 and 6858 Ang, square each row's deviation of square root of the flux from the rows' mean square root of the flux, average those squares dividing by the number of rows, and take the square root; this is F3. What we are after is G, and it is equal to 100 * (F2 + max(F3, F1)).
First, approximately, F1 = 0.027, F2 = 3.83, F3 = 0.053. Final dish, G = 388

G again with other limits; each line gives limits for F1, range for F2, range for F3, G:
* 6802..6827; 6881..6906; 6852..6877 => 386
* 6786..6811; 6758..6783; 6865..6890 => 390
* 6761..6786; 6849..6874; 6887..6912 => 385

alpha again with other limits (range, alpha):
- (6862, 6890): 1.15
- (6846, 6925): 1.14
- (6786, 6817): 1.16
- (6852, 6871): 1.14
